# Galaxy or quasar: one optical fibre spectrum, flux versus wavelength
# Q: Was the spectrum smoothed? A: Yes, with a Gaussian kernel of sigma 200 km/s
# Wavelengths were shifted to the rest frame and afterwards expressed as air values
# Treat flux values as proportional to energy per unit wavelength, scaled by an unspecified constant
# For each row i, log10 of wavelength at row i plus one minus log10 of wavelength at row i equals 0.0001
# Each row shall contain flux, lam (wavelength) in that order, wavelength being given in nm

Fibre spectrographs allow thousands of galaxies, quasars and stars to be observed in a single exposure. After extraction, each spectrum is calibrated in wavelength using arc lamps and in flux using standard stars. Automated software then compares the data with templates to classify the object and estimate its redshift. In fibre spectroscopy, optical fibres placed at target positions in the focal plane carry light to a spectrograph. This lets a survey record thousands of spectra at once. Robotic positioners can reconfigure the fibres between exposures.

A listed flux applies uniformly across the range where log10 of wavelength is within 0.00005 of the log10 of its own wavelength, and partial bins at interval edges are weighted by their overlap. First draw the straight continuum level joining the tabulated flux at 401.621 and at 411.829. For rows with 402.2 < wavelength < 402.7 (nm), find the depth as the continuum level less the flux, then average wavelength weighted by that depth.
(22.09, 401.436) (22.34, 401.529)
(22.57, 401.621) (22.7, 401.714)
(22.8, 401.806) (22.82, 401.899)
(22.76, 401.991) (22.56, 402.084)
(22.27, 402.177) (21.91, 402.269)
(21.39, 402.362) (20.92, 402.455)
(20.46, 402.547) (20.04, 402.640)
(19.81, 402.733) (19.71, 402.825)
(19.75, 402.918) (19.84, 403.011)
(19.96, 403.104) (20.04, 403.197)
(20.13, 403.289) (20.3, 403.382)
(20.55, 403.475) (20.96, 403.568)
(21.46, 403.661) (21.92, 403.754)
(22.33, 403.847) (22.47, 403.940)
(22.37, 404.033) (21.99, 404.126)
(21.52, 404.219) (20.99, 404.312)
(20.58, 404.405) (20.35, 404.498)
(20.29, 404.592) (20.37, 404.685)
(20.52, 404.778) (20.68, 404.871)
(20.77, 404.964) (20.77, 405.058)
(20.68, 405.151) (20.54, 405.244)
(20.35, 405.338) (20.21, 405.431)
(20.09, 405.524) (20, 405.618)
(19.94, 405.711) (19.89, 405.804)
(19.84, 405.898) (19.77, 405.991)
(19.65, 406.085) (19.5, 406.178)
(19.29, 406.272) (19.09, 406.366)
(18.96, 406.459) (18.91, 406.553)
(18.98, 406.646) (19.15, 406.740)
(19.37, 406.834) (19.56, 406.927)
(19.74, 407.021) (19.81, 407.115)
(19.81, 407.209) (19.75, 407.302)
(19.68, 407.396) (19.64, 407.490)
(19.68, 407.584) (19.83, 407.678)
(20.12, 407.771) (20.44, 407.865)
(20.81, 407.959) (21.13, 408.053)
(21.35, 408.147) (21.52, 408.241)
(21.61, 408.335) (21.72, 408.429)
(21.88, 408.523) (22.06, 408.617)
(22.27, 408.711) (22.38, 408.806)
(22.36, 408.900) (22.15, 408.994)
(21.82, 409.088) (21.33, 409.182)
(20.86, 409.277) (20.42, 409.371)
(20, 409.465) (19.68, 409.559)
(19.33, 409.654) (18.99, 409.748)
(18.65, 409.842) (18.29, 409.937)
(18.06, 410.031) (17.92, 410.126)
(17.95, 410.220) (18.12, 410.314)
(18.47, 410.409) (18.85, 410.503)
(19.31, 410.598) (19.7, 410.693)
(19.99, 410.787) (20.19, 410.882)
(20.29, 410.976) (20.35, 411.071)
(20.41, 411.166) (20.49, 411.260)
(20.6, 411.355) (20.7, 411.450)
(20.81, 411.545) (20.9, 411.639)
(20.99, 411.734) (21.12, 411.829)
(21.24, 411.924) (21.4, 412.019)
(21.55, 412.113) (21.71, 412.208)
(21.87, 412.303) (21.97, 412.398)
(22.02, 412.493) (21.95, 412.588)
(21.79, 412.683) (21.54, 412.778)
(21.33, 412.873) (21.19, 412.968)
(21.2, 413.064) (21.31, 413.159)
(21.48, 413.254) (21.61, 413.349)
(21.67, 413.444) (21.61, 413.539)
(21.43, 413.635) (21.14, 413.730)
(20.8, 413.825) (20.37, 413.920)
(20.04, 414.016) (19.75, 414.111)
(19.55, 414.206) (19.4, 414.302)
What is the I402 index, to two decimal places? 402.51 nm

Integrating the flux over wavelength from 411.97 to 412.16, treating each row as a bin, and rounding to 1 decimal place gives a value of 4.1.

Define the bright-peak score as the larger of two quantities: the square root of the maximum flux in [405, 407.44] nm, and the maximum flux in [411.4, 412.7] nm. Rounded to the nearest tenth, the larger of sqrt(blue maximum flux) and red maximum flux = 22.0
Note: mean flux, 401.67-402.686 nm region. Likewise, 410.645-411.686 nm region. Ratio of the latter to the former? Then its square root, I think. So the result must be 0.97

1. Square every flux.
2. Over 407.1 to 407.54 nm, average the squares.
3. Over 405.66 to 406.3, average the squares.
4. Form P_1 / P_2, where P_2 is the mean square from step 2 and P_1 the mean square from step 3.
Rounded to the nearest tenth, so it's 1.0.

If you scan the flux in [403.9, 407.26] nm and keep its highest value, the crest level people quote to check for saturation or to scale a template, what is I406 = 22.47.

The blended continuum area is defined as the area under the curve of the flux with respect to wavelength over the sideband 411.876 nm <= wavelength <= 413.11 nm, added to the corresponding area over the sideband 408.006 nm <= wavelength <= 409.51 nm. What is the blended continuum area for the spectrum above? 59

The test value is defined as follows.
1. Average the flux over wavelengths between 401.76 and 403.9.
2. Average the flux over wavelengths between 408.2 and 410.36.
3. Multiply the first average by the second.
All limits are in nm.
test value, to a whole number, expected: 430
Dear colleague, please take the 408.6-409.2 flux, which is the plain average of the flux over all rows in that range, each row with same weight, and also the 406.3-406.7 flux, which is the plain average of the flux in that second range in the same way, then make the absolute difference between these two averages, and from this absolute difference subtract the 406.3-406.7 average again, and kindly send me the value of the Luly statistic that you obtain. -15.9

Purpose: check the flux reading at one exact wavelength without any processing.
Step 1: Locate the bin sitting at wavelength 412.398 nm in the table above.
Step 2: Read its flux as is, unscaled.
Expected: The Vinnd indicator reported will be 21.97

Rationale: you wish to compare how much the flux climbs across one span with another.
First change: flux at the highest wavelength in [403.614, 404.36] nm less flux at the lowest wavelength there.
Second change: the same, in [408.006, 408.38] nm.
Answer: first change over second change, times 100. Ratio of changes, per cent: -98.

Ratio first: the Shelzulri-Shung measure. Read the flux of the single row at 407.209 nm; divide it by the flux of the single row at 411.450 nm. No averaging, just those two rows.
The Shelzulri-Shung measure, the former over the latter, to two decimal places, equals 0.96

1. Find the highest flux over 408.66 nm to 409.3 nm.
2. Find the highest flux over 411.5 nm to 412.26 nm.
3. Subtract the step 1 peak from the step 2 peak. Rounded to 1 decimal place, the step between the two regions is -0.7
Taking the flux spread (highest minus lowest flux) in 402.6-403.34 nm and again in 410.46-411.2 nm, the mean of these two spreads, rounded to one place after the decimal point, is 1.0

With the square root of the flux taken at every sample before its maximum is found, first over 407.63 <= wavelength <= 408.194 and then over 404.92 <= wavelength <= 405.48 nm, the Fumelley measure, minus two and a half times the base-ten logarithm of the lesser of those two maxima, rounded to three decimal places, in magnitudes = -1.647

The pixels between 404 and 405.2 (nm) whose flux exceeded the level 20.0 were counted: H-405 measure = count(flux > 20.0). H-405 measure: 13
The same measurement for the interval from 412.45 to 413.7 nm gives 13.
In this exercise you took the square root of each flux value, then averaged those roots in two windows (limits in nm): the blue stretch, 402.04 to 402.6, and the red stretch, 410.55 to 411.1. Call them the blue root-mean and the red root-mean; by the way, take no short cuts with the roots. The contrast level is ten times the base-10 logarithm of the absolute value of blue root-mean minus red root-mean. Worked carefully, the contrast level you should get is -7.5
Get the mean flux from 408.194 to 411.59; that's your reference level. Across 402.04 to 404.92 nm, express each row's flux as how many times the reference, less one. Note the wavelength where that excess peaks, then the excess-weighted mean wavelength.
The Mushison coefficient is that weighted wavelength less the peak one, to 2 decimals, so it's 1.37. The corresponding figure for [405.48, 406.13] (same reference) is 0.35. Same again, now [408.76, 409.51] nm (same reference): 0.17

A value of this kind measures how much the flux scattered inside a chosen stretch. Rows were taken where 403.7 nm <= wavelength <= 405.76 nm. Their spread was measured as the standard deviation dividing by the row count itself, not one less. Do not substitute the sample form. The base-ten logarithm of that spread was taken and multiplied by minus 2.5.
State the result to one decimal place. 0.2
